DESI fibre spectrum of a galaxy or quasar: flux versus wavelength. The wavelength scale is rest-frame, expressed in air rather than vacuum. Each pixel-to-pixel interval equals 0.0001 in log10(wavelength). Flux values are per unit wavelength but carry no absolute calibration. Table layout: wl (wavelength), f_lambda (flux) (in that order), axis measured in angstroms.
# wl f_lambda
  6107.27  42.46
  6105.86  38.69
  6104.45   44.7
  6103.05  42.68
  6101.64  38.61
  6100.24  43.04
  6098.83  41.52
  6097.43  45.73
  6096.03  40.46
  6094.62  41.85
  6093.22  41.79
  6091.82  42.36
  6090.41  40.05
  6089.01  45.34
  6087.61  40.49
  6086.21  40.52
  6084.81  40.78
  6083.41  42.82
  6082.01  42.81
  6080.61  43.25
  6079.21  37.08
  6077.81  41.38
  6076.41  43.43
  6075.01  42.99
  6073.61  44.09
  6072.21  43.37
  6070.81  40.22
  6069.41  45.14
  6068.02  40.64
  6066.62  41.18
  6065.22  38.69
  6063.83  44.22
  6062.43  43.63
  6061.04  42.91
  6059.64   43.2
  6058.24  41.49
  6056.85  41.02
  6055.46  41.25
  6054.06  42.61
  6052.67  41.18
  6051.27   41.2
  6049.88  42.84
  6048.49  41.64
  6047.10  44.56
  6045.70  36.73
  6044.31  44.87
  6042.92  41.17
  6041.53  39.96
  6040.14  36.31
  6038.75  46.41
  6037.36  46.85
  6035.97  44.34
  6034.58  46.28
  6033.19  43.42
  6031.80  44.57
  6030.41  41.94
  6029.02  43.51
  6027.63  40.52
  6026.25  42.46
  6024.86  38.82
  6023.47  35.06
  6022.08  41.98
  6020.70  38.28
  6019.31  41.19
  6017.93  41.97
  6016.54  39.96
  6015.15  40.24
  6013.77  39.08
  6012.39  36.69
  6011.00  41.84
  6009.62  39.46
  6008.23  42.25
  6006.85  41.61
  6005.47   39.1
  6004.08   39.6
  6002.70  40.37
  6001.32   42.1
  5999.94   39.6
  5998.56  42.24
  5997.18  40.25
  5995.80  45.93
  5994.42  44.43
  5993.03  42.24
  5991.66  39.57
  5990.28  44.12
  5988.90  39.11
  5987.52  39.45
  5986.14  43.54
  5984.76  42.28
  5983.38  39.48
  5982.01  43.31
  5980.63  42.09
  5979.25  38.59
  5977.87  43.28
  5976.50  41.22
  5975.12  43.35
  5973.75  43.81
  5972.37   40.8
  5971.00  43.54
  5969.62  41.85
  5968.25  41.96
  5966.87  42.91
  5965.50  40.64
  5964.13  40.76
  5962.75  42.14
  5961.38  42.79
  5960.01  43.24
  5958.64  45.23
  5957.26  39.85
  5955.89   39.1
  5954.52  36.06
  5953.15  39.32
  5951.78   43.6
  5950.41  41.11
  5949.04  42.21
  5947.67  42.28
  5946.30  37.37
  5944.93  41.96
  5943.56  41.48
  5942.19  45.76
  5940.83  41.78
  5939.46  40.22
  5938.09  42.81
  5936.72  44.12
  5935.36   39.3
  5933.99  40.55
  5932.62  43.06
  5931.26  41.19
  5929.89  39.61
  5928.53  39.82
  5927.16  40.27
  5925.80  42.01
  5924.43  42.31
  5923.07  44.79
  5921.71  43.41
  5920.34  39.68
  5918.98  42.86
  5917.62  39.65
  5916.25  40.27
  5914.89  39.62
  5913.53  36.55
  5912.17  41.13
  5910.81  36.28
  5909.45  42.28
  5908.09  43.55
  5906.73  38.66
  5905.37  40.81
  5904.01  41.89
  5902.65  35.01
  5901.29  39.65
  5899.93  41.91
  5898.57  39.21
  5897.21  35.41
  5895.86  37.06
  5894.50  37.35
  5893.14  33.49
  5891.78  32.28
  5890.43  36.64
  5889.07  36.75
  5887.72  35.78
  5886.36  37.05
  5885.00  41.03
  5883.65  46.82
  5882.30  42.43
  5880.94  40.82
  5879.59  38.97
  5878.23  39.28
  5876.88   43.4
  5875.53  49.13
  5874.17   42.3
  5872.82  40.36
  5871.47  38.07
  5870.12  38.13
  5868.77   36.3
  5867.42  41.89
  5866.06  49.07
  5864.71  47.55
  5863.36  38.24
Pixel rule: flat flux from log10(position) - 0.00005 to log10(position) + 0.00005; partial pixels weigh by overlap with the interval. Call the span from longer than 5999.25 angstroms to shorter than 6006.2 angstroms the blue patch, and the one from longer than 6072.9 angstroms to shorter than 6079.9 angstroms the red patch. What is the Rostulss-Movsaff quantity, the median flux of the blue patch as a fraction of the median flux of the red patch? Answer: 0.921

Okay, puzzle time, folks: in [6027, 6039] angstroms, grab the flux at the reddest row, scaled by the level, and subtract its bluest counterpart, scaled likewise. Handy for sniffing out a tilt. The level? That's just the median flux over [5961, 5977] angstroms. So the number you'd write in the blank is 0.14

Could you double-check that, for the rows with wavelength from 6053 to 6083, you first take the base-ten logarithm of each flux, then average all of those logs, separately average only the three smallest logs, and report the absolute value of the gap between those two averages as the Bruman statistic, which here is 0.037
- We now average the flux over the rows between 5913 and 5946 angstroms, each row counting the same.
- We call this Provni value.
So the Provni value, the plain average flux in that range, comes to 41.4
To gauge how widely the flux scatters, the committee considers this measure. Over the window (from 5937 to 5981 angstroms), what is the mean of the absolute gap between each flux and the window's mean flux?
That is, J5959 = 1.6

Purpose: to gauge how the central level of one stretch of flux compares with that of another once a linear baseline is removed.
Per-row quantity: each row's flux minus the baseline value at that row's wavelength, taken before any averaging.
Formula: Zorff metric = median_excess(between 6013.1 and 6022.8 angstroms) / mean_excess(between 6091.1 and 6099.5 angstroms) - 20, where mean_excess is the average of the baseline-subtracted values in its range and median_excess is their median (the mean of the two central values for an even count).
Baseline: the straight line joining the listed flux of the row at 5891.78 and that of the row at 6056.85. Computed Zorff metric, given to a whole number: -22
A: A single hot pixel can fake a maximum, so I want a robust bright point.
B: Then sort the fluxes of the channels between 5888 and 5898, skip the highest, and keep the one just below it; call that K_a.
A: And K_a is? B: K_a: 37.06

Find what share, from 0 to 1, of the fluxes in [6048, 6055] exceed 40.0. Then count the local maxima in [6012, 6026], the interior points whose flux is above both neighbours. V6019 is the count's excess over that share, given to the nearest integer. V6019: 2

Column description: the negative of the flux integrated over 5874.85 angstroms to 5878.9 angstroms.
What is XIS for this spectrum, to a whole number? -178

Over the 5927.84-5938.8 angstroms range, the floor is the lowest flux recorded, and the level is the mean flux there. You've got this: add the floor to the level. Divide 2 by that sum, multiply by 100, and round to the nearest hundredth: 2.48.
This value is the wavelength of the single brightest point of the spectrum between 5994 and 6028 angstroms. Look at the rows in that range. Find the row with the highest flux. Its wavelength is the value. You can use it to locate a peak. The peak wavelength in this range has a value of 5995.80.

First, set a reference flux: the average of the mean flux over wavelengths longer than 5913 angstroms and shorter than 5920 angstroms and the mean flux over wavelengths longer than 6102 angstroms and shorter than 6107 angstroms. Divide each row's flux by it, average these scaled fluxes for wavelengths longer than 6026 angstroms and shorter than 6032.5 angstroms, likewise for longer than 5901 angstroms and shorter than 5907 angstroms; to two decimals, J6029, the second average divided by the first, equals 0.92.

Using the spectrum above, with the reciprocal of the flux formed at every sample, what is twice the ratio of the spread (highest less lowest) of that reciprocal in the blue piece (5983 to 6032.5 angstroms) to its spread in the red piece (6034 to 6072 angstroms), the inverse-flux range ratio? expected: 2.2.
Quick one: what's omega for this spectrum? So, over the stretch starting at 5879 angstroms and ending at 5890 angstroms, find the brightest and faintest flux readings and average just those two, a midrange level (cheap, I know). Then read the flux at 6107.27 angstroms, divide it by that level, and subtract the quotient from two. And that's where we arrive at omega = 0.97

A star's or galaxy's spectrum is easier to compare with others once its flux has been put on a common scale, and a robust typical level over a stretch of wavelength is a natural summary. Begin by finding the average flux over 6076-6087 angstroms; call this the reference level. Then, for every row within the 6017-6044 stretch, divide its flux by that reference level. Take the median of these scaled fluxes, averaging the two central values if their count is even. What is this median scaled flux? 1.01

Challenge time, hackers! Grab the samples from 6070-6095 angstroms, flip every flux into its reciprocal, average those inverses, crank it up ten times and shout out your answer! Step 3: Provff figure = 0.239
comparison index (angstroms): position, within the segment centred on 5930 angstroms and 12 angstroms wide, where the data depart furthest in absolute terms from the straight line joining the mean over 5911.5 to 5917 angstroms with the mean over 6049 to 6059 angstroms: 5932.62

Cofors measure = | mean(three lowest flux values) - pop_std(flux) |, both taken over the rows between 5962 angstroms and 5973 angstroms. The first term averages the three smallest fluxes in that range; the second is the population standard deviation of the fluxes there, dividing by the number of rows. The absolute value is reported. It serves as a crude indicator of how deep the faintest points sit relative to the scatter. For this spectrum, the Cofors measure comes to 39.7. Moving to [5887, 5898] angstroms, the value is 32.0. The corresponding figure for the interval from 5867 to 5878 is 33.7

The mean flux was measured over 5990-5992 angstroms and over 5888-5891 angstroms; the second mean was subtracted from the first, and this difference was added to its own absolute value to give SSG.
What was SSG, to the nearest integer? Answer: 10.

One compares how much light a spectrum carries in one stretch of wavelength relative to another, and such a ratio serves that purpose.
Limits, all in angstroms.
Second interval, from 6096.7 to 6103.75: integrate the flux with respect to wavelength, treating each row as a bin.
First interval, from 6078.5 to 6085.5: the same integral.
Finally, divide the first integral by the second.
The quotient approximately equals 0.97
